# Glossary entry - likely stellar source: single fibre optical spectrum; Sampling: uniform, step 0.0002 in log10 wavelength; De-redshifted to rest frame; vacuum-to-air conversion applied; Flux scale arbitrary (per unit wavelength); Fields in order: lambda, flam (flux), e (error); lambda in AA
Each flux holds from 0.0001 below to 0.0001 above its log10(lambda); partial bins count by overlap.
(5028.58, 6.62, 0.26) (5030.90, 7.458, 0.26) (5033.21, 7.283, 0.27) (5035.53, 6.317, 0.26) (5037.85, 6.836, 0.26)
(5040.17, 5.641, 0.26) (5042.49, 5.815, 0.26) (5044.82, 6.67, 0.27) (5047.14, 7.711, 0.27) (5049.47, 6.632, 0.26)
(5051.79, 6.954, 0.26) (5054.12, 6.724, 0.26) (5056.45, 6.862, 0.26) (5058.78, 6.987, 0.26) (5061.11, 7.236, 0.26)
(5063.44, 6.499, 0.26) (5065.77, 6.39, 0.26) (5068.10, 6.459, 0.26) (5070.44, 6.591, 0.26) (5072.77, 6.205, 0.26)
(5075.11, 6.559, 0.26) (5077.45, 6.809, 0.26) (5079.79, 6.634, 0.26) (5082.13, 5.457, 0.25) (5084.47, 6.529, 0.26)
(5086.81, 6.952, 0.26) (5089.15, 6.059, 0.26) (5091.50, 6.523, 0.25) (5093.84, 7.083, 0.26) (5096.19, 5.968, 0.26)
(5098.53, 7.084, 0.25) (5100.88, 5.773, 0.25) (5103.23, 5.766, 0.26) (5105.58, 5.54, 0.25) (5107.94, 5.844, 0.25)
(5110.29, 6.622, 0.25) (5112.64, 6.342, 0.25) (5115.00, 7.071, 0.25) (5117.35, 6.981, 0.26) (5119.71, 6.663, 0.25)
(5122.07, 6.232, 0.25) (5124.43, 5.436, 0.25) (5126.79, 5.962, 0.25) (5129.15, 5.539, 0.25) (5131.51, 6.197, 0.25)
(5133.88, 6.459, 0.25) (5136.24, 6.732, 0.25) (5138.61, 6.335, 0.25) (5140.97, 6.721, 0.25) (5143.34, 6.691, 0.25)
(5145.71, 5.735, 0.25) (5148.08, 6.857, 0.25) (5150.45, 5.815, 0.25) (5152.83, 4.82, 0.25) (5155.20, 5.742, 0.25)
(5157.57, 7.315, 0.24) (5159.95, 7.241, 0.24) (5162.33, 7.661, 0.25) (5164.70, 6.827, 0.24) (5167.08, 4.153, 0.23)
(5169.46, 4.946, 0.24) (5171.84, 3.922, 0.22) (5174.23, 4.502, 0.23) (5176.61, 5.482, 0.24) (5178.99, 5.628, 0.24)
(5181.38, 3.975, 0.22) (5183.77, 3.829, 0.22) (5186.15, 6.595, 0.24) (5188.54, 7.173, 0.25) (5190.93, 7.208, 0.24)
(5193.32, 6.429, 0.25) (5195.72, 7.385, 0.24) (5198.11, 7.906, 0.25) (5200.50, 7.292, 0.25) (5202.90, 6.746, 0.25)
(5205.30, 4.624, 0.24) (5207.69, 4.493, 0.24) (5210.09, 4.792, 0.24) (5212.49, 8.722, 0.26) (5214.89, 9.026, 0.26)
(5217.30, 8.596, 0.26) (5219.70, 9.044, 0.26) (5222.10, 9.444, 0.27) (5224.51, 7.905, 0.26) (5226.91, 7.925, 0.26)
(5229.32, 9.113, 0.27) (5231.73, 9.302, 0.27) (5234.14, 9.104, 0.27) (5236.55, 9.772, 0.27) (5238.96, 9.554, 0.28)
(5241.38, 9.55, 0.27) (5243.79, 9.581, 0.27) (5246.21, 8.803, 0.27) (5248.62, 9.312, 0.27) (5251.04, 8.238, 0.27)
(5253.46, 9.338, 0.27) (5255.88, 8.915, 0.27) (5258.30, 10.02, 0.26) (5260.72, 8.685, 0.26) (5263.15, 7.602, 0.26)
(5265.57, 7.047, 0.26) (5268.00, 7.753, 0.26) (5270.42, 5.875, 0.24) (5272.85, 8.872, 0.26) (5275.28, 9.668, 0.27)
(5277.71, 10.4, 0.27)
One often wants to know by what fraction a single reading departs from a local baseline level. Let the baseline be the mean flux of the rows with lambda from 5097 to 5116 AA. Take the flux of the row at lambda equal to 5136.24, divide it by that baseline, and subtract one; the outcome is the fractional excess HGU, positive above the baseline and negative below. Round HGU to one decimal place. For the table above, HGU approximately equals 0.1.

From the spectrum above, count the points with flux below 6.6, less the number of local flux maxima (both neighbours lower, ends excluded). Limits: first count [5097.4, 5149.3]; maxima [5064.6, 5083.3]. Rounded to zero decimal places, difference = 11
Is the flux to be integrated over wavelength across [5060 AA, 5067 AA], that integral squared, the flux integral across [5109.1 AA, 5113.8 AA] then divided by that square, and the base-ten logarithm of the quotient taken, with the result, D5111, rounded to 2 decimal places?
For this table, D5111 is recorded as -1.86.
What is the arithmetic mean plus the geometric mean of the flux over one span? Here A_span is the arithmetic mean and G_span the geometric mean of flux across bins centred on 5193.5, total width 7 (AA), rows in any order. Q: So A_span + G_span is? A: 14.0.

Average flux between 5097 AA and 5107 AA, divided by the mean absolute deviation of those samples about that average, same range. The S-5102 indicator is 11.6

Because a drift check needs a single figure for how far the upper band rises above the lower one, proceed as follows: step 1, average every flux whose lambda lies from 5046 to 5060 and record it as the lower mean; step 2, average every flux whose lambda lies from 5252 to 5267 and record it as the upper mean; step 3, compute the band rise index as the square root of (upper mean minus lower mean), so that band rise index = 1.27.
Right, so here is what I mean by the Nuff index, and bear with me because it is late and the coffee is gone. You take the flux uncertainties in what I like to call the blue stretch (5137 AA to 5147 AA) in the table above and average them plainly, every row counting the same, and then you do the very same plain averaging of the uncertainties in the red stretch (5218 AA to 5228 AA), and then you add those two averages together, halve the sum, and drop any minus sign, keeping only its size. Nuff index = 0.256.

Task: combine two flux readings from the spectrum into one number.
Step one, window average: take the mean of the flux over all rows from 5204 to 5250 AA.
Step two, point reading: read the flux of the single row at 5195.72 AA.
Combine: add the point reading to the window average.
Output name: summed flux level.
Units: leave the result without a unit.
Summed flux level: 15.7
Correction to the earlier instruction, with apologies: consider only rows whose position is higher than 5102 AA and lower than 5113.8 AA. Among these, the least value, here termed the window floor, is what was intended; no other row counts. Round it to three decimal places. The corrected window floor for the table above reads 5.540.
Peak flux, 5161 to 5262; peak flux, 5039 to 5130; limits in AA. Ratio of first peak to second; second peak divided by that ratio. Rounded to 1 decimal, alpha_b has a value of 5.9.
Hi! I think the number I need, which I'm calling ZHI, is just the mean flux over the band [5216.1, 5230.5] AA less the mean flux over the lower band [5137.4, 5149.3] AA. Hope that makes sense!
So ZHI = 2.2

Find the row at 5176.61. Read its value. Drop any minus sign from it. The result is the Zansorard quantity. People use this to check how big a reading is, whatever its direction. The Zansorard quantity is 5.5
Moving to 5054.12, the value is 6.7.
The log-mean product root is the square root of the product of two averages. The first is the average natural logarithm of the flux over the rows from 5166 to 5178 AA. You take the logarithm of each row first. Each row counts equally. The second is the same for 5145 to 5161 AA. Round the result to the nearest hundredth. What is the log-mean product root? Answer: 1.66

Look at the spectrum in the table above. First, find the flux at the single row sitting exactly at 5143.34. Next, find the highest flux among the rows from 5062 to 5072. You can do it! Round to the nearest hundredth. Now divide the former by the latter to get 1.02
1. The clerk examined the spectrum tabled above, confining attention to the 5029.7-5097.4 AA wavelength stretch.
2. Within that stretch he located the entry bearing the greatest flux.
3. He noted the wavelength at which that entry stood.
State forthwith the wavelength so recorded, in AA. 5047.14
